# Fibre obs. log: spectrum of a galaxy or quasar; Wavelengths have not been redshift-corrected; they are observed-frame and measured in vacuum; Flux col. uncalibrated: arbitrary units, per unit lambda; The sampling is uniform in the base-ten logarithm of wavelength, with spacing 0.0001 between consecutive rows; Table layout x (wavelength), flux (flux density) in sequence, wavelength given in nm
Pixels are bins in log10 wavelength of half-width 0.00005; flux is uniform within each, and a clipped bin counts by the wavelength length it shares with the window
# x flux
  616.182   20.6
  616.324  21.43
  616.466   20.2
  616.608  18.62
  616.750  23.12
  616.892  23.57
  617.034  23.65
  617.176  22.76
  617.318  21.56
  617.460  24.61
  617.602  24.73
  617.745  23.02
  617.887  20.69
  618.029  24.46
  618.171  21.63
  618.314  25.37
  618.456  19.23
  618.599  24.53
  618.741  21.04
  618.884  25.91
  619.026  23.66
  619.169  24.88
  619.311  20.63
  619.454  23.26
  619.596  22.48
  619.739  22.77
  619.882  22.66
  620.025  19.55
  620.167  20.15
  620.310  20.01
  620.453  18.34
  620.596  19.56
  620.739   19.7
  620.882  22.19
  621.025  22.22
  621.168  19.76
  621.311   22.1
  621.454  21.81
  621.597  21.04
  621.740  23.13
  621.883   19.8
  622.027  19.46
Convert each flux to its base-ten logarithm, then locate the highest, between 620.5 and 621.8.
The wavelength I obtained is 621.740 nm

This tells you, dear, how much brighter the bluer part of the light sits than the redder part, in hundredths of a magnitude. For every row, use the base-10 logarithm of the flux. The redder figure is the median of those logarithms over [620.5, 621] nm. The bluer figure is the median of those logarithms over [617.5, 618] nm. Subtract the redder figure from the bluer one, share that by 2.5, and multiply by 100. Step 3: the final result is 2.7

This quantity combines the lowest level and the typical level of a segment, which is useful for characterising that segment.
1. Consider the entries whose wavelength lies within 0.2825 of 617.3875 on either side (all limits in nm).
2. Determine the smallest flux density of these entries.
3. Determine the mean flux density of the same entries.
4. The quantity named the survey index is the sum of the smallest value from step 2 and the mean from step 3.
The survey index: 45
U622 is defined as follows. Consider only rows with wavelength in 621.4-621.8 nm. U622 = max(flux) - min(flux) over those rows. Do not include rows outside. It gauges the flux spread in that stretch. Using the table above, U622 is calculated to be 2.1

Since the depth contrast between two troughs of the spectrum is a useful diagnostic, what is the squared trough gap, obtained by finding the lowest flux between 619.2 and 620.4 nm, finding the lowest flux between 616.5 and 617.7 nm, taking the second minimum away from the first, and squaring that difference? 0.86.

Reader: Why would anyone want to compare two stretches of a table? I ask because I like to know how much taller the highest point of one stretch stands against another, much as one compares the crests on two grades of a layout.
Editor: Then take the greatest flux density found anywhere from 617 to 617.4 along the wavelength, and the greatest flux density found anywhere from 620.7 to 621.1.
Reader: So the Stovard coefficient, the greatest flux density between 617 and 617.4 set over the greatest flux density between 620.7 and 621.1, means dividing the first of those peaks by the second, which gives 1.06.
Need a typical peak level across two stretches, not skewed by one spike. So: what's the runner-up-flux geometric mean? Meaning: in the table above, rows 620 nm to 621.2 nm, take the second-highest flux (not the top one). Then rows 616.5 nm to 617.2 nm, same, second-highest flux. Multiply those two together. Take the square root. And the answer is 22.9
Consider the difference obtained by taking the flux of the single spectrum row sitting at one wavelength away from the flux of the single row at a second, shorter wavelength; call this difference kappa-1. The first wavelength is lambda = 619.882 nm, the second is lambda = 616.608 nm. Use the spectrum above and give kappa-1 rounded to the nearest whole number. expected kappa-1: -4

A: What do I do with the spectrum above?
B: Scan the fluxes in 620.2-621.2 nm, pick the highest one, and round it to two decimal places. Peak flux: 22.22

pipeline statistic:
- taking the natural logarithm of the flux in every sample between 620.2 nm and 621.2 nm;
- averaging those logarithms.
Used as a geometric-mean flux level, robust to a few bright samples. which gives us 3.01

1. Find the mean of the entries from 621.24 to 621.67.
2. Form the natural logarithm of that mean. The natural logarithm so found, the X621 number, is 3.08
